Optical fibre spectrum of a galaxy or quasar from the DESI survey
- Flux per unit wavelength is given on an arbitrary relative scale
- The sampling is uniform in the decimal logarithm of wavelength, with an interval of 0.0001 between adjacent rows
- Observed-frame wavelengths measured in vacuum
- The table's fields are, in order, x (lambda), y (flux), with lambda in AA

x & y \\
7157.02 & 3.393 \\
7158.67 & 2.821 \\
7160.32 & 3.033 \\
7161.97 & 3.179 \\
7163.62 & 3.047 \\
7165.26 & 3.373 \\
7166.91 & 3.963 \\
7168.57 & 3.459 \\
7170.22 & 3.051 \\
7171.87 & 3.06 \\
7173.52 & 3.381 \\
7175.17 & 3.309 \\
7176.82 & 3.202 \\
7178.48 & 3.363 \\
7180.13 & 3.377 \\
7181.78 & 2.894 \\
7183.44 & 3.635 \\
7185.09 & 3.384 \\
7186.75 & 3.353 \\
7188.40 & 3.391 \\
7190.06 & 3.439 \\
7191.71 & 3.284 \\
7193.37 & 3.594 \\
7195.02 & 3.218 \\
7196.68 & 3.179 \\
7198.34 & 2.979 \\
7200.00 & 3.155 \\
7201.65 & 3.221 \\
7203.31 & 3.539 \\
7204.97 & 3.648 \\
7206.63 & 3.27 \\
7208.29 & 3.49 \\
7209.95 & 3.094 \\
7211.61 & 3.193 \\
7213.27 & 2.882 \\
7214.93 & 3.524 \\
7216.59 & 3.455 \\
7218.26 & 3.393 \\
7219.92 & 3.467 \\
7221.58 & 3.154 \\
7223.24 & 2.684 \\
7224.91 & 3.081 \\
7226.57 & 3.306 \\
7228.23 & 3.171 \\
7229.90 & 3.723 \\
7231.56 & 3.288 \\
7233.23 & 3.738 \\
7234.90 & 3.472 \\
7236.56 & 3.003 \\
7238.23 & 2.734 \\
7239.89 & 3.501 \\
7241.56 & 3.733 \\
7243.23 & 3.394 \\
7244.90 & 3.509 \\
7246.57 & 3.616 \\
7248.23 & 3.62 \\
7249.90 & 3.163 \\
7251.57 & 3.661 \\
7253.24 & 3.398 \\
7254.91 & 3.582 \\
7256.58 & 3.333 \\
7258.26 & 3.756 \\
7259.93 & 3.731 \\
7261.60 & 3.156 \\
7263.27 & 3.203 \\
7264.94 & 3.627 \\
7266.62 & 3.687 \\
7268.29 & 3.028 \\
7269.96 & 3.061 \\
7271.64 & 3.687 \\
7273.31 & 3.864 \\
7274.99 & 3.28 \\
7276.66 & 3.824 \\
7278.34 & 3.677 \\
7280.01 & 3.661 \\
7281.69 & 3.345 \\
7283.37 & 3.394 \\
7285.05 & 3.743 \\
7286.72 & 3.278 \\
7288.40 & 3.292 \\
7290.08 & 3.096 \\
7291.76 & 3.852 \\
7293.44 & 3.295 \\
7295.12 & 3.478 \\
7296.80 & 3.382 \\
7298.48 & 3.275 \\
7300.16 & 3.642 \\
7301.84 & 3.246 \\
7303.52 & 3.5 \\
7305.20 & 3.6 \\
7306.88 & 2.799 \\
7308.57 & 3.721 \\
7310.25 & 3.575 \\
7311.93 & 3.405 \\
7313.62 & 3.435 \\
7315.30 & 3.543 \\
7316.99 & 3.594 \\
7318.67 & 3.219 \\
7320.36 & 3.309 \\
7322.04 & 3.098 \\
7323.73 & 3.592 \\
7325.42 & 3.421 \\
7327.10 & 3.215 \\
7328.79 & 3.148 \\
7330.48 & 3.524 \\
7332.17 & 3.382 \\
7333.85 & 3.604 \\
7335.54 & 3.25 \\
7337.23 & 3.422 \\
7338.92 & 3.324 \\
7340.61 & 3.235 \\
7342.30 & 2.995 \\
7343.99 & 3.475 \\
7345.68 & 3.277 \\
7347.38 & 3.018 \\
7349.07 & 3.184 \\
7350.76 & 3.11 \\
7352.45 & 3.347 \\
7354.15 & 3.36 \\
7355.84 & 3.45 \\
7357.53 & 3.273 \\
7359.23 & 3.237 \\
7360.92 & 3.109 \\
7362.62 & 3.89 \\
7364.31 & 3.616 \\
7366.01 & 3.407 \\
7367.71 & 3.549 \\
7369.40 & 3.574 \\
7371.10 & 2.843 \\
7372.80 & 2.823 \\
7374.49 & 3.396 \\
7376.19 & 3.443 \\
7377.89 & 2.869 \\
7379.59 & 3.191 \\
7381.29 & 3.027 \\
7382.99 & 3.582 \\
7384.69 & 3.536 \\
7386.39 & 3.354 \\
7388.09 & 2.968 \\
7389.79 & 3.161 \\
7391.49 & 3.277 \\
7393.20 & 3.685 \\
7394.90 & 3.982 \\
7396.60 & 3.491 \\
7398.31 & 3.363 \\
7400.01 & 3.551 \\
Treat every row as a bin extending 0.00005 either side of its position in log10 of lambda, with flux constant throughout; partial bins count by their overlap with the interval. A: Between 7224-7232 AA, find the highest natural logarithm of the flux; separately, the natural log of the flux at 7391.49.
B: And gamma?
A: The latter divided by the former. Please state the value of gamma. 0.90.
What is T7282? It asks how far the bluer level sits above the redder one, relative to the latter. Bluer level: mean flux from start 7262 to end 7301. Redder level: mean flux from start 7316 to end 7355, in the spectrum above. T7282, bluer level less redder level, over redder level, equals 0.05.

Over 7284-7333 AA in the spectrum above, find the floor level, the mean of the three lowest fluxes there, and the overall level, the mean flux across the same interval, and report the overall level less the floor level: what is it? 0.404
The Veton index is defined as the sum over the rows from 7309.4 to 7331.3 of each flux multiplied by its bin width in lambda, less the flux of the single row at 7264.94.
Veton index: 71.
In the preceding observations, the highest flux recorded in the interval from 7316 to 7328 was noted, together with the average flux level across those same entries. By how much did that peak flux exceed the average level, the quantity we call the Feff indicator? 0.24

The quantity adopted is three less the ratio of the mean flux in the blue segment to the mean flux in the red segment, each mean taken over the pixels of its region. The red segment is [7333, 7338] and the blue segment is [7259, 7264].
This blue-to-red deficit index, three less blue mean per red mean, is 2.02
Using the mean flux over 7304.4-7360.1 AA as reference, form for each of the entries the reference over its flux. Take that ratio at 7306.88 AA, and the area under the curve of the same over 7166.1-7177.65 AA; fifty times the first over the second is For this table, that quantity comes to 5.14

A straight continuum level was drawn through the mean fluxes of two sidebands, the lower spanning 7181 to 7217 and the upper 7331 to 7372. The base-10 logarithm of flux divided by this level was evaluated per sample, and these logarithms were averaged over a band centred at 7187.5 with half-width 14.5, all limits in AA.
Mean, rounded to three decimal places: -0.002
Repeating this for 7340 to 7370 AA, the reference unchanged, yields 0.000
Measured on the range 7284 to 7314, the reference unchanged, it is 0.012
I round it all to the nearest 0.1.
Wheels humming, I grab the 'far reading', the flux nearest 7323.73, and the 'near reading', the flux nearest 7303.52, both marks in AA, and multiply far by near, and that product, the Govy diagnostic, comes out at 12.6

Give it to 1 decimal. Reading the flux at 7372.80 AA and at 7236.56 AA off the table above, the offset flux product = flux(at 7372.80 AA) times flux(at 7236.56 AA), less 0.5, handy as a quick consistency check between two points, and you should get 8.0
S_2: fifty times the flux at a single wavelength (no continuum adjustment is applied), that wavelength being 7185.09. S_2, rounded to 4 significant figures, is 169.2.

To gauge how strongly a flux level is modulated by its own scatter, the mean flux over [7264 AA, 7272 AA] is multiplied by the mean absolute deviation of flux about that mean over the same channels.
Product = 1.0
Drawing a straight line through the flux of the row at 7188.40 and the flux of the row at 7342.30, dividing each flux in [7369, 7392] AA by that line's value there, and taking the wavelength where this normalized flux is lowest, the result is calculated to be 7372.80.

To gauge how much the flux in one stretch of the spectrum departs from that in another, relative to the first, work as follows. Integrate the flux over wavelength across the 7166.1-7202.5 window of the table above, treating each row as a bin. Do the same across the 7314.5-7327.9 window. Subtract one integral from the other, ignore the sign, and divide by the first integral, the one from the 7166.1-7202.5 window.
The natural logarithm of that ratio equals -0.47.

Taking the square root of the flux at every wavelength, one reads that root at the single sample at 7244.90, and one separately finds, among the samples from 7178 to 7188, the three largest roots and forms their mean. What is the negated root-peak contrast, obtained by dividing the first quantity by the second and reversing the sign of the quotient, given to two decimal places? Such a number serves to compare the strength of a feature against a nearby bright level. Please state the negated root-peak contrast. -1.01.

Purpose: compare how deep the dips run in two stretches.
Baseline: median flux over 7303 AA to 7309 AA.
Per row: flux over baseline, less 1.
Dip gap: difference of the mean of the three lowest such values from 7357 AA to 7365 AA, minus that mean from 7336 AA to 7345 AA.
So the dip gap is 0.006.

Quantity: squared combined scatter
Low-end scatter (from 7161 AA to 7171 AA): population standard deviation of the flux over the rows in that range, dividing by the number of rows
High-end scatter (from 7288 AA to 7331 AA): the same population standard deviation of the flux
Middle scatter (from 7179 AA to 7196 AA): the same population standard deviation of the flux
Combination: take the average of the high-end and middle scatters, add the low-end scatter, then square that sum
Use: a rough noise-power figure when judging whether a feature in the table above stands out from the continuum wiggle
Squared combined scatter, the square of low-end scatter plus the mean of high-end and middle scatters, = 0.28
